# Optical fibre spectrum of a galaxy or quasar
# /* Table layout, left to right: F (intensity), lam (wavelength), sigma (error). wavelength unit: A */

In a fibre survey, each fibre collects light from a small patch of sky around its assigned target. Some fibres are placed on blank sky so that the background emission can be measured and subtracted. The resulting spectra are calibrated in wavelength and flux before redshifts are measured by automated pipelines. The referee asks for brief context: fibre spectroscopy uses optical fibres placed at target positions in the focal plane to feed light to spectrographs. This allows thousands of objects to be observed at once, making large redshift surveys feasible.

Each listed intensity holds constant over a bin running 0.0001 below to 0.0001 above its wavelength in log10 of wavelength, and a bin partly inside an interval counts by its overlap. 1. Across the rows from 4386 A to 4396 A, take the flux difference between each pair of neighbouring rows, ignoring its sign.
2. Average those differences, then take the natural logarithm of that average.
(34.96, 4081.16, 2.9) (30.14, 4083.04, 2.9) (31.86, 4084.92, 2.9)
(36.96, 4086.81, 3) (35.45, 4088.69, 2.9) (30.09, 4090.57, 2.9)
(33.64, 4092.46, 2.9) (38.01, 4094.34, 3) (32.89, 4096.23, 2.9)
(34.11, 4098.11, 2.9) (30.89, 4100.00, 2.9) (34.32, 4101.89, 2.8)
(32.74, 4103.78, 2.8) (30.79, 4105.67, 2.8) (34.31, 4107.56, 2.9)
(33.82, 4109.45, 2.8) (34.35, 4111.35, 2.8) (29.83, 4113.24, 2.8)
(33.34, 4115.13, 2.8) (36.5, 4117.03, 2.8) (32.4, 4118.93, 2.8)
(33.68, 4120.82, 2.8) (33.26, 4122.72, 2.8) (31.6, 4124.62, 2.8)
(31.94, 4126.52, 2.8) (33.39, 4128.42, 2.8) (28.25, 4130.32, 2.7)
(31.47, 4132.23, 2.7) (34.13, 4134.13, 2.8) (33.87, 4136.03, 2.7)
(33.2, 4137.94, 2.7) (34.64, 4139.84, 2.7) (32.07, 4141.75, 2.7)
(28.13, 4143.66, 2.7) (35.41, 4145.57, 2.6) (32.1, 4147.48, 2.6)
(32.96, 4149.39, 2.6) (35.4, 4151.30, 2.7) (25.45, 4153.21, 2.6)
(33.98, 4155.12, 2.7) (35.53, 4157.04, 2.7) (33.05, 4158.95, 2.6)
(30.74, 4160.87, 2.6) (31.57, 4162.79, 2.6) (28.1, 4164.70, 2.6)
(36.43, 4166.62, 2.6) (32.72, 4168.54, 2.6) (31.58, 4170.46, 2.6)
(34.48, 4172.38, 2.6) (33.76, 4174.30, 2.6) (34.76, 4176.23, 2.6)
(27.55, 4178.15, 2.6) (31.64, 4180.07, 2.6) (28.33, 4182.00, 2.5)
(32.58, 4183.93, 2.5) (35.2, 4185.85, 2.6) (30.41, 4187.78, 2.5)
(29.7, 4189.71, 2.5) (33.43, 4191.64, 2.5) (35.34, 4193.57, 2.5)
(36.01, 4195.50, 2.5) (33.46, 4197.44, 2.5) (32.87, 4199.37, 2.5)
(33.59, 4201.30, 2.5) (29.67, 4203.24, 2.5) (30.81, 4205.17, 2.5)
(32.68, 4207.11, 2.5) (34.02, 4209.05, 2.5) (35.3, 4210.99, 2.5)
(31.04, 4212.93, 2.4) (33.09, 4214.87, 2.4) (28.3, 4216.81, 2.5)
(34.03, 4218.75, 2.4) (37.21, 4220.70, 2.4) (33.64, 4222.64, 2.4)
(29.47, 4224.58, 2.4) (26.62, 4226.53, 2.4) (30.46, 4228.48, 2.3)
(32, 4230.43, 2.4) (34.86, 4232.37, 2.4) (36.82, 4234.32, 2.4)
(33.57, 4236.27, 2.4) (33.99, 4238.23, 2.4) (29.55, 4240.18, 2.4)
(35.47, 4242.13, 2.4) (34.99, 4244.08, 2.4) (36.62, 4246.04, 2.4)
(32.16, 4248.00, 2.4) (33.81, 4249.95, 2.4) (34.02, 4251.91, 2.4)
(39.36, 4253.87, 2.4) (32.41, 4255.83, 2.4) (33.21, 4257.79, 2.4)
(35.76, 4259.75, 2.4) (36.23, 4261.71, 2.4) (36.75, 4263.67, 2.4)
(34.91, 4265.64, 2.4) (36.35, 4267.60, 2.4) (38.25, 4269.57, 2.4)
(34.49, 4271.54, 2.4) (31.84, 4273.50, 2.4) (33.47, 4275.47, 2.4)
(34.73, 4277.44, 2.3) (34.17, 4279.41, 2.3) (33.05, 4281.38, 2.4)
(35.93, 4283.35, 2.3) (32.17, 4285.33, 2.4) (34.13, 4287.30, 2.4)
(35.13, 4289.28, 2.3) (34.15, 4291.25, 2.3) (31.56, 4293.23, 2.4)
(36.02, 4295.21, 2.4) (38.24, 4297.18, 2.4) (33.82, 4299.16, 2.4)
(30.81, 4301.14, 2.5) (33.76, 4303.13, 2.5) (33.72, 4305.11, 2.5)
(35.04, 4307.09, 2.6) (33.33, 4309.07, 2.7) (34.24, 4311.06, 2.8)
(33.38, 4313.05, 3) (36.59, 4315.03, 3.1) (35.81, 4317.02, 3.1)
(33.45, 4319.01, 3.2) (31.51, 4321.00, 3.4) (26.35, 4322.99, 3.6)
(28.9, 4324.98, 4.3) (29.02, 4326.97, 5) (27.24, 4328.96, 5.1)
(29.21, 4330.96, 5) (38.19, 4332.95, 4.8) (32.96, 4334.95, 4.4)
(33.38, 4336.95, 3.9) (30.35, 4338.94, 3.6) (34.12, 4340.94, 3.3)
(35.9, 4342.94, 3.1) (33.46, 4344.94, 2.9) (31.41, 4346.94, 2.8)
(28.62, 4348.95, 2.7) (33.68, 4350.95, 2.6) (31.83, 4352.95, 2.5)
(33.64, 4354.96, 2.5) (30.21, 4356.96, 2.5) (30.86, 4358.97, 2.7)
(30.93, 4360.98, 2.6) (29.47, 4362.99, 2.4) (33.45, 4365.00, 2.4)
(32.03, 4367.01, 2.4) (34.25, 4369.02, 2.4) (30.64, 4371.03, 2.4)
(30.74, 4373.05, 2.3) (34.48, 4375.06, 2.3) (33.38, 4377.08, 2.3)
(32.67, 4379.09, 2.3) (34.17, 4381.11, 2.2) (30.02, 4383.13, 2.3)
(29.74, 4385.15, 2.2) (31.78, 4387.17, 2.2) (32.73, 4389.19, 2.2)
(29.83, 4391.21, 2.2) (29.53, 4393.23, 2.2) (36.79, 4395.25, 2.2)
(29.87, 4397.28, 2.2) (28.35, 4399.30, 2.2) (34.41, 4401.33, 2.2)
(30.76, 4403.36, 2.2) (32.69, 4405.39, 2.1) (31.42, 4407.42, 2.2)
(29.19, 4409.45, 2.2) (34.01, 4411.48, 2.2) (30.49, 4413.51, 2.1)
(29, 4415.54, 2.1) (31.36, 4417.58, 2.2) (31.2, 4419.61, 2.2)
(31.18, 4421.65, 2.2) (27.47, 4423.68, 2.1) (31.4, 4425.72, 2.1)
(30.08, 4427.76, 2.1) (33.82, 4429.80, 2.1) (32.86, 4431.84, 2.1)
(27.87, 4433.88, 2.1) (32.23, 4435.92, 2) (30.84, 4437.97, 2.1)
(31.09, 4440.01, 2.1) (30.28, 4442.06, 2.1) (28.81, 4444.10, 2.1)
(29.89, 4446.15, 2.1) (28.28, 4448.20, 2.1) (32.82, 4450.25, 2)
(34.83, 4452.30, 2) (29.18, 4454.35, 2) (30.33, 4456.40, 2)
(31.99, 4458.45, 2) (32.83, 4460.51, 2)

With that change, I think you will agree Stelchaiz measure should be 1.0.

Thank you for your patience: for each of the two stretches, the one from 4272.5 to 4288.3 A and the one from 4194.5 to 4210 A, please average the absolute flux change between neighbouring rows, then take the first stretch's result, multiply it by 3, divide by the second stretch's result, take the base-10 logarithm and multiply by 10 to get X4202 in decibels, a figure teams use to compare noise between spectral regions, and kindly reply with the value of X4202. 5.1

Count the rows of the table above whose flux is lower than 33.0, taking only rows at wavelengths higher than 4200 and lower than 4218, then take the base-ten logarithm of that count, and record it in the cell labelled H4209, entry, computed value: 0.70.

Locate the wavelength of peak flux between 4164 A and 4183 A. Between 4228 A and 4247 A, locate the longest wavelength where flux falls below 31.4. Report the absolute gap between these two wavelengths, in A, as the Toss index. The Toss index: 73.6 A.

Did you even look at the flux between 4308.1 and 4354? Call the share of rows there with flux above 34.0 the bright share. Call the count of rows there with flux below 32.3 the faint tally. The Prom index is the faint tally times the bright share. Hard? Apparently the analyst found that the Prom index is 2.6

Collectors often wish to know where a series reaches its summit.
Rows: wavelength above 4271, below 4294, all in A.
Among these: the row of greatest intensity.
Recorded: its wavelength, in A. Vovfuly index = 4283.35 A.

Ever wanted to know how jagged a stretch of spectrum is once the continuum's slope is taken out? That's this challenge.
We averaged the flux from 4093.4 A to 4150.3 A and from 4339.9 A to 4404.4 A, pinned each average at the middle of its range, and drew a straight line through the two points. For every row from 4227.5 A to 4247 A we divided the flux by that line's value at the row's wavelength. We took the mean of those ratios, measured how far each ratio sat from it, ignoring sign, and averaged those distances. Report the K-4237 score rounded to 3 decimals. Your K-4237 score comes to 0.060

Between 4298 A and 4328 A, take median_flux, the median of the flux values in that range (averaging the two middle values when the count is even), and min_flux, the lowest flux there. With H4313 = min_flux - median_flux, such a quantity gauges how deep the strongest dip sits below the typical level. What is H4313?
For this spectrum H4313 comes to -7.1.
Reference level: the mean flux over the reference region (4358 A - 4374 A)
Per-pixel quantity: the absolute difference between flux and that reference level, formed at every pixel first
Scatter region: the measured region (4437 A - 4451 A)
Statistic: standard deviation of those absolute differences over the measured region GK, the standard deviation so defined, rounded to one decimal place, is 1.0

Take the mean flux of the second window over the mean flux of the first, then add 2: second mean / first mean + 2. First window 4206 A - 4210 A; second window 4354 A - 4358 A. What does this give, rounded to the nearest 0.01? 2.96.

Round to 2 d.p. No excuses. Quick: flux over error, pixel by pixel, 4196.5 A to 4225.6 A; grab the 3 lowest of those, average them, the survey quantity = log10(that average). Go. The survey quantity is 1.07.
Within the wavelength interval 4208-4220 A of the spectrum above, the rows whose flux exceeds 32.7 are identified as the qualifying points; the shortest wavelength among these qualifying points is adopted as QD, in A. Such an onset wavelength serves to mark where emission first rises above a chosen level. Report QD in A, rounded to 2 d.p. 4209.05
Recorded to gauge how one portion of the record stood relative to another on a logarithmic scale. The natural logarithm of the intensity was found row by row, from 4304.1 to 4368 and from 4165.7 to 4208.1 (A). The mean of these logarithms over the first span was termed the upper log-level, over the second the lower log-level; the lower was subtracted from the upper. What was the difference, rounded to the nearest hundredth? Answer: -0.01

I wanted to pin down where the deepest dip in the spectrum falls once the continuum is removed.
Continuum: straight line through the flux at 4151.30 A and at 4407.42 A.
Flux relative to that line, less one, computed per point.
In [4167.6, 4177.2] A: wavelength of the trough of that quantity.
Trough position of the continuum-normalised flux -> 4170.46 A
